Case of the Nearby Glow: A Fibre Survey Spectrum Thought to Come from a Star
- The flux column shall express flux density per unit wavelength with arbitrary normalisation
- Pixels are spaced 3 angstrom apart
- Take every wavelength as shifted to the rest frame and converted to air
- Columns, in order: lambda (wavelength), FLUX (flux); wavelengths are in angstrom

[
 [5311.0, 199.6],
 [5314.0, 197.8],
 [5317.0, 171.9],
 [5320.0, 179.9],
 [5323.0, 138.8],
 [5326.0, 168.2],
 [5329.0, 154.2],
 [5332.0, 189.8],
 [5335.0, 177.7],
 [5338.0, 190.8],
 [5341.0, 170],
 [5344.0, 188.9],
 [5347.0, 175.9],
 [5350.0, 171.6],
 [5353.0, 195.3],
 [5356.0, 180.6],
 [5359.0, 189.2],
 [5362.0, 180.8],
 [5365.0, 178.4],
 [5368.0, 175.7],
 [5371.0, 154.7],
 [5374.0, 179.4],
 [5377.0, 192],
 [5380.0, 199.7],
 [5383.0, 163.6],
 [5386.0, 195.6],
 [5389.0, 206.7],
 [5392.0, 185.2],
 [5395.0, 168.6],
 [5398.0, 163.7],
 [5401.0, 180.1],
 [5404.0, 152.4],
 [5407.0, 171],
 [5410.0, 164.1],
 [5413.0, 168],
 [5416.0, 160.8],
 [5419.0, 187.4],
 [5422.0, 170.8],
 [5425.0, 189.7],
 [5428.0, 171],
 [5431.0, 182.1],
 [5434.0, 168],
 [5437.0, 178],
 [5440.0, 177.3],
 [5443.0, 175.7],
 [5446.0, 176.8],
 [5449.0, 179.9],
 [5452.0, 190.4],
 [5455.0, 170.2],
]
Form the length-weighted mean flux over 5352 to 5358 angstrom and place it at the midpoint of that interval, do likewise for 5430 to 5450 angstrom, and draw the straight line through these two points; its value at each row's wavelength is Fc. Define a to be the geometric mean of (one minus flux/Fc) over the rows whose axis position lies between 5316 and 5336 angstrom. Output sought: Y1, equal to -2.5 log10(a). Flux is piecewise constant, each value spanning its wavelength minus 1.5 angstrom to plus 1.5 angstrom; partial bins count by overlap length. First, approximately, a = 0.070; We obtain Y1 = 2.89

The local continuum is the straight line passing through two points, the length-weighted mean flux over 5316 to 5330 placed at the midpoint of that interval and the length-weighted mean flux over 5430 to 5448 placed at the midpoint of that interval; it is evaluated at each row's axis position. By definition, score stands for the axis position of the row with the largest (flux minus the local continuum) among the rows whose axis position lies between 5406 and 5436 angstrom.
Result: 5425.0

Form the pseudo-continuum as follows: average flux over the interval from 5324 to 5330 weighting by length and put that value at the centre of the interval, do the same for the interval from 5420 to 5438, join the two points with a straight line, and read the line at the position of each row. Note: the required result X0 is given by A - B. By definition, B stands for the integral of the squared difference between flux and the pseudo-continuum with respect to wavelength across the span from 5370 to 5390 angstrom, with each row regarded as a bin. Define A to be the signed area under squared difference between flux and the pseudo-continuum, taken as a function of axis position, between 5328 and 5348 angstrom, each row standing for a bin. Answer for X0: -2206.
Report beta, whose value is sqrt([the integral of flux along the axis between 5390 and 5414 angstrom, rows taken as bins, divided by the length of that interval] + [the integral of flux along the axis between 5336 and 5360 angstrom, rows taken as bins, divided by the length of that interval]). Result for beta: 18.77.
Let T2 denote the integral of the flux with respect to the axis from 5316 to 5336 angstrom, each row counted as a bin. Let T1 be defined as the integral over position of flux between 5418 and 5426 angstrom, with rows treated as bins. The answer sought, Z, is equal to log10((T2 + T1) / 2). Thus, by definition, 3.38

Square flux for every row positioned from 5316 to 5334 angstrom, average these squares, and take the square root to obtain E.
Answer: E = 168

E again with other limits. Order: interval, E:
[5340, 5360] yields 182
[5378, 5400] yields 184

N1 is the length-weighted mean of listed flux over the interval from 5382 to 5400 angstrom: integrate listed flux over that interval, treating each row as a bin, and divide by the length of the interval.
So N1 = 181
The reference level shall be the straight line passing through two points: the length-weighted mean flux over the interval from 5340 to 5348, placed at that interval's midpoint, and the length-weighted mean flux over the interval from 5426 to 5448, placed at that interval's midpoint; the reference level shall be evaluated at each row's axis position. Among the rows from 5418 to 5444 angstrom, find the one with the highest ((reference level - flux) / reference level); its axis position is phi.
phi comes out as 5434.0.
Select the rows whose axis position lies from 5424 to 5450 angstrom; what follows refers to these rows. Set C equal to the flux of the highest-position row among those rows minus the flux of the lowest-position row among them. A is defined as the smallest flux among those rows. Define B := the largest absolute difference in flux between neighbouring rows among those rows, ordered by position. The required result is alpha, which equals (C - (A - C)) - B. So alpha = -206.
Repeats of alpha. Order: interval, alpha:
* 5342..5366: -216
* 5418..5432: -200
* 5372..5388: -167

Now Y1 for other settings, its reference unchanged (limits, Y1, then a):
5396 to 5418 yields 2.98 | 0.064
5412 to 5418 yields 2.69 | 0.084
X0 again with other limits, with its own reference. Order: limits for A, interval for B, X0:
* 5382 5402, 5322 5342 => -317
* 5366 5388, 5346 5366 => 1529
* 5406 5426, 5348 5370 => -5126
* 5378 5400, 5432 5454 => 9428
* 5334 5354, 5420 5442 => 7365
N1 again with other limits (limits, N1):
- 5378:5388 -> 188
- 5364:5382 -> 180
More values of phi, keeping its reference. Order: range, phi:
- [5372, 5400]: 5383.0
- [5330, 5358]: 5341.0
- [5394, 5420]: 5404.0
